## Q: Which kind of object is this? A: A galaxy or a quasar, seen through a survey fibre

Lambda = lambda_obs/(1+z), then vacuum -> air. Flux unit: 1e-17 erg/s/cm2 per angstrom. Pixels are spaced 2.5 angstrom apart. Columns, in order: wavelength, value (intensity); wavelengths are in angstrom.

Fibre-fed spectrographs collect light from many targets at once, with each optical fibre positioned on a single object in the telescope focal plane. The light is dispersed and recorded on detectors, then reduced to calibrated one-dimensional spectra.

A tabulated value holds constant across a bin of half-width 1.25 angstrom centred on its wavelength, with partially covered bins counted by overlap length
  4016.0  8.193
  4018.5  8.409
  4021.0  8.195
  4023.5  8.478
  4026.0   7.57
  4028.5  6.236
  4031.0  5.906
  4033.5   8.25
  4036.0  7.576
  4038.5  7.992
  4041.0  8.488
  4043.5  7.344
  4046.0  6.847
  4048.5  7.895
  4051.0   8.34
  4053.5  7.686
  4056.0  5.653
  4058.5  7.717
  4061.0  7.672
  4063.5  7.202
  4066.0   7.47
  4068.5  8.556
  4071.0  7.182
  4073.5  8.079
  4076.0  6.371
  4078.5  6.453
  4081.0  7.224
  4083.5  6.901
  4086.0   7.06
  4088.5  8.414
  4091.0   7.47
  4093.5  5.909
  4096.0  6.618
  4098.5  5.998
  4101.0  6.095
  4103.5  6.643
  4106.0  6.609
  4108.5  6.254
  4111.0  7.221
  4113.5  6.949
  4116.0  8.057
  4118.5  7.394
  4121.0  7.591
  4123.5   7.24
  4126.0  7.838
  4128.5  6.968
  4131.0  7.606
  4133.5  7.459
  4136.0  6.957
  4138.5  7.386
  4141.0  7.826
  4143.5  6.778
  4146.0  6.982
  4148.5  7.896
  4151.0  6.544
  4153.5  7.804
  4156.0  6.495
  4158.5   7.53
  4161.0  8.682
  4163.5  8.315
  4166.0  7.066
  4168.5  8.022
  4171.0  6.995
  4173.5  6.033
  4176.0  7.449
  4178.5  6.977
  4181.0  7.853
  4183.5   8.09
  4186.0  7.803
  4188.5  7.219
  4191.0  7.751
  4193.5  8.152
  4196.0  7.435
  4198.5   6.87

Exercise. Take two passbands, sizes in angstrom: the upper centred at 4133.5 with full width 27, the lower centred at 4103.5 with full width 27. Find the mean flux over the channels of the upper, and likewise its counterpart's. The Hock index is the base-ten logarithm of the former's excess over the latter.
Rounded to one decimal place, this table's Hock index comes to -0.2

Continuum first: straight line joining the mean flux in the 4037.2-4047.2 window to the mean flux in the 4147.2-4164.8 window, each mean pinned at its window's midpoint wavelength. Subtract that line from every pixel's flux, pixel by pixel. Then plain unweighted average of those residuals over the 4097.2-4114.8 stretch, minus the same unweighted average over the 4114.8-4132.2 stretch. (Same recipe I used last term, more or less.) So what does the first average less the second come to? -1.0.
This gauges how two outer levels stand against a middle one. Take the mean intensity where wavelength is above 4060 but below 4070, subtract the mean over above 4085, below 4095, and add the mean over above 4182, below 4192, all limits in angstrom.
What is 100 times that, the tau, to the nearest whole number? 823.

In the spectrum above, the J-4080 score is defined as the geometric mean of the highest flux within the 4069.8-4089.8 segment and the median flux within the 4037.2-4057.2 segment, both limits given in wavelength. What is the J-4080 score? 8.1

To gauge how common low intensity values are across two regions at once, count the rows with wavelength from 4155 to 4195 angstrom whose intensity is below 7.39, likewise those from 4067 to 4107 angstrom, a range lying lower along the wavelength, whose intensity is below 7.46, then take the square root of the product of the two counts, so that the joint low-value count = 8.5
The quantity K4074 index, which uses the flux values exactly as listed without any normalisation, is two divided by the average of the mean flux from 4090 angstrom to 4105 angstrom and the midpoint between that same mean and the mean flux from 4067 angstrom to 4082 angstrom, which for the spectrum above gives 0.300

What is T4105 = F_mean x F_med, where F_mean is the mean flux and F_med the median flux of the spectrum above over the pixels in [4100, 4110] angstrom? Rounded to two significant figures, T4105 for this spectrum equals 41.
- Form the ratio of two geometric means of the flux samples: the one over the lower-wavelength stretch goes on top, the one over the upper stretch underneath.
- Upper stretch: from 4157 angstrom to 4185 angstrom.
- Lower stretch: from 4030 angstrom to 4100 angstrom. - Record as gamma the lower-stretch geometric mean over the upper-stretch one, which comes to 0.96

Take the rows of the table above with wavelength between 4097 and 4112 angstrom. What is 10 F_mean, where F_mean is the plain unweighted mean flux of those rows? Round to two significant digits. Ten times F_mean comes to 65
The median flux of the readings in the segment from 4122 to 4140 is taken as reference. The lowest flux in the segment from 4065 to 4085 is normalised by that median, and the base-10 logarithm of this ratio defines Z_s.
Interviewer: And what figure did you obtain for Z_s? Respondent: -0.064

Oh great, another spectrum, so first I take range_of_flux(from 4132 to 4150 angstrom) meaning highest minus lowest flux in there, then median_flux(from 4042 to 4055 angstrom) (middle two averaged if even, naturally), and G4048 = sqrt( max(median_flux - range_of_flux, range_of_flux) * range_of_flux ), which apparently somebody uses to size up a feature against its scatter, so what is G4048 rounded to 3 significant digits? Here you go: 2.71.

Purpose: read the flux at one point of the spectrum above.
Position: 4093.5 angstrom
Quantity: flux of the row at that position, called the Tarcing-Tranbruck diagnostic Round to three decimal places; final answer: 5.909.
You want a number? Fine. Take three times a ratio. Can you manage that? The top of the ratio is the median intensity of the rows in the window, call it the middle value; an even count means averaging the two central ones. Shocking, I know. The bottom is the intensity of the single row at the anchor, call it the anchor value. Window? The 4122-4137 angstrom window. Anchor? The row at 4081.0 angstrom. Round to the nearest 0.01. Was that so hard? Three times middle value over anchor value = 3.05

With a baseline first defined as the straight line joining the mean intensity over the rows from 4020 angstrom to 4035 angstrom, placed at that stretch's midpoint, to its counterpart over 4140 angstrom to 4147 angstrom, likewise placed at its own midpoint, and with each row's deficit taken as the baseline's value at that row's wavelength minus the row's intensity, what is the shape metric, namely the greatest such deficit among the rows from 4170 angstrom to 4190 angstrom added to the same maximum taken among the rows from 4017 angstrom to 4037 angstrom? 2.6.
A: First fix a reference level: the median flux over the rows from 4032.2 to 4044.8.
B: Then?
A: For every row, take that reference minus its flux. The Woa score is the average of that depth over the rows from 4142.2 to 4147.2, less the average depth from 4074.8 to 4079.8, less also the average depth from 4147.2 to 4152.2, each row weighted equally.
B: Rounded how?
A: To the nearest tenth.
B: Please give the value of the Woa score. -1.2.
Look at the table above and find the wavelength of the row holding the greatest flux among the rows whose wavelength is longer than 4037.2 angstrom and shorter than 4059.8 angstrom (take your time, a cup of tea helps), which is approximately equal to 4041.0 angstrom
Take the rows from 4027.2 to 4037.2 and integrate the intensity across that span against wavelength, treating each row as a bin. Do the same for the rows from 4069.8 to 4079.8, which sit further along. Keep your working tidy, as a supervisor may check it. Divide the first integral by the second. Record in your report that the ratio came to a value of 1.00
